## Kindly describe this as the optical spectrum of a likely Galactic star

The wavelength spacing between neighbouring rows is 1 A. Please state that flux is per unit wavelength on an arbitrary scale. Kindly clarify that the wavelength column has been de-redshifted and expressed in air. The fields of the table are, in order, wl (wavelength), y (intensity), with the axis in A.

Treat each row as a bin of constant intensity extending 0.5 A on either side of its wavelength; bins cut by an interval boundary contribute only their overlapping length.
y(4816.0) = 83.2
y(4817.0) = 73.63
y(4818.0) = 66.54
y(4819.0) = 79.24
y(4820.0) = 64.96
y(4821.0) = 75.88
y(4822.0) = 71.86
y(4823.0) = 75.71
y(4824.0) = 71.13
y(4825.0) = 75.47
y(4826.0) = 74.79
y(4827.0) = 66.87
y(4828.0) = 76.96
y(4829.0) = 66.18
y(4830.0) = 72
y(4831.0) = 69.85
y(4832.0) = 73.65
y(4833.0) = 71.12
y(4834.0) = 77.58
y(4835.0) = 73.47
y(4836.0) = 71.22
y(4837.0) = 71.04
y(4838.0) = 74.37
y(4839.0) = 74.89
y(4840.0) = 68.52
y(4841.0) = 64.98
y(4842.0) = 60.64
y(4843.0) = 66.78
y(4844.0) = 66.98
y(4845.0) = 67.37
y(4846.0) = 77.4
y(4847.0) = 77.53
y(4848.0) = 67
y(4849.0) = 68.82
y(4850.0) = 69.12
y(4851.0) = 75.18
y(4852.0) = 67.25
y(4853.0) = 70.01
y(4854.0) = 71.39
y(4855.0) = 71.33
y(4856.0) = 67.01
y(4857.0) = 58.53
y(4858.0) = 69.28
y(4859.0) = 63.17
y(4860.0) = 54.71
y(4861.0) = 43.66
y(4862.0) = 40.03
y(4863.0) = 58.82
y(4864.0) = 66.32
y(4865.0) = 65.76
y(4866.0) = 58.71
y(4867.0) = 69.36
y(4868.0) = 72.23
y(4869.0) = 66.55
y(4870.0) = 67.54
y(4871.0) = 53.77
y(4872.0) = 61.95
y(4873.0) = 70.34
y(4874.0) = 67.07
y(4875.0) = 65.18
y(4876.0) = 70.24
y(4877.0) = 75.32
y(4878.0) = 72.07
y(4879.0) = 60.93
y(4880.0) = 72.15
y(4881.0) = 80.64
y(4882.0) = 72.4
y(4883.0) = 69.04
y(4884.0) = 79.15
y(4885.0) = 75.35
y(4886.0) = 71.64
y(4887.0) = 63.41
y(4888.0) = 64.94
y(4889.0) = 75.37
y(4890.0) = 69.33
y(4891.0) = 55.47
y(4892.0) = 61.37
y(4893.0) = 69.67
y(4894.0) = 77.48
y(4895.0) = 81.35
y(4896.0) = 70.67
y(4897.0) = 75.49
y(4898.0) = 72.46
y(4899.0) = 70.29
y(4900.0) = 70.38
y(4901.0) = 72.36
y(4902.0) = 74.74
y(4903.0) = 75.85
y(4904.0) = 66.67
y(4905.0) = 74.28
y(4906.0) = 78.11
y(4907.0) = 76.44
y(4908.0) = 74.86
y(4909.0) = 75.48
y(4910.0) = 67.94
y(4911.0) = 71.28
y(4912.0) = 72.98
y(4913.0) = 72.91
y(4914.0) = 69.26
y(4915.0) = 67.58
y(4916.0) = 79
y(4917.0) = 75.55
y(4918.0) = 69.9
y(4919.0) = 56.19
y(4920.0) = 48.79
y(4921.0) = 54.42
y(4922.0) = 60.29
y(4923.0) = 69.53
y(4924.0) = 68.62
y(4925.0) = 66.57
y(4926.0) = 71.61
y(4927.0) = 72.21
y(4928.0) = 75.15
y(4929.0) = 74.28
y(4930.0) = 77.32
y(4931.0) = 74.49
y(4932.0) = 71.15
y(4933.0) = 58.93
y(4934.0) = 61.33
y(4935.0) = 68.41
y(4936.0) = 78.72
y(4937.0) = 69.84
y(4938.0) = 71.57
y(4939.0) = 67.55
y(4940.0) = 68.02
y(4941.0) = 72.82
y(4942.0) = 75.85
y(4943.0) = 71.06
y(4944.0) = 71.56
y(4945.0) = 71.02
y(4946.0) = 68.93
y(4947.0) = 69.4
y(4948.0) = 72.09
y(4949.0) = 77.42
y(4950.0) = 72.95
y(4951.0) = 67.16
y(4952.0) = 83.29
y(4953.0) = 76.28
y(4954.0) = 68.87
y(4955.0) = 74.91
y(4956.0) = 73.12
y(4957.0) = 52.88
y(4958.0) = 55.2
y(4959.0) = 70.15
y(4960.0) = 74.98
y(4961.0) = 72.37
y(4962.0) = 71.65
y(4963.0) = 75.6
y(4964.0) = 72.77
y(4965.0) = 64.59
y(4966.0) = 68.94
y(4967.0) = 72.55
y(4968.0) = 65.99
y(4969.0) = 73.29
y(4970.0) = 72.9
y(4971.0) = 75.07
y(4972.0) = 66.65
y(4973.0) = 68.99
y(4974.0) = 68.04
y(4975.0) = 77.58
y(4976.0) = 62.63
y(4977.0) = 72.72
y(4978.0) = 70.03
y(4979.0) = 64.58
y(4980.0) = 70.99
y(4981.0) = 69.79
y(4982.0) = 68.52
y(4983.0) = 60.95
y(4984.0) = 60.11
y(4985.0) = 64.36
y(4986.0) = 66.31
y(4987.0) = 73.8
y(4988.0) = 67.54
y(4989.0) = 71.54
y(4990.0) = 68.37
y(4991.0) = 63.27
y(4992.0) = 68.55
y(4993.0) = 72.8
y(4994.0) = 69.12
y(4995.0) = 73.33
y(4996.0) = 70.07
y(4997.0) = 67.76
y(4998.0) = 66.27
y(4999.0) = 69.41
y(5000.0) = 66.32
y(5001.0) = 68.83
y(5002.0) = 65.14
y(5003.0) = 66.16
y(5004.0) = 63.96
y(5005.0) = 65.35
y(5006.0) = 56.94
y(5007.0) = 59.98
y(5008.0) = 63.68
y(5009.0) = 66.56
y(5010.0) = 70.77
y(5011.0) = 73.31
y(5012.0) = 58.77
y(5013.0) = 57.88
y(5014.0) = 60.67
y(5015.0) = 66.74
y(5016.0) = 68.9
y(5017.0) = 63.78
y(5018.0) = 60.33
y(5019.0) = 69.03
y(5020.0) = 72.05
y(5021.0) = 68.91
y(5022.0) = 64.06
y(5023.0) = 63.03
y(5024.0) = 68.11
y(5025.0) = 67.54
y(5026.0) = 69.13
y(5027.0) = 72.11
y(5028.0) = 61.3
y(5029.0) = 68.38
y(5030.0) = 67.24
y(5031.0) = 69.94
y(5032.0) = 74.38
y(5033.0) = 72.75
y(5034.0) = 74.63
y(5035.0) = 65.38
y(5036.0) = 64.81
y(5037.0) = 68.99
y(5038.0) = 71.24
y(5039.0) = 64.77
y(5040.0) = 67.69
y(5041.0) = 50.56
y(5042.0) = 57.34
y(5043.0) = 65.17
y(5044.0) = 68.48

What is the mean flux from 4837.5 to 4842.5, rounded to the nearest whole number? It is 69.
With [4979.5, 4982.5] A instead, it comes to 70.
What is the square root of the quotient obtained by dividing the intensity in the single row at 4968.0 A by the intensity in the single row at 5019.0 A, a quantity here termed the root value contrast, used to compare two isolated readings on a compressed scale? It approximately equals 0.98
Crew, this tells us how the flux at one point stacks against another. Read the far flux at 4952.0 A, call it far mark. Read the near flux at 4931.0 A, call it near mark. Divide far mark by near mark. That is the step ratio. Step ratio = 1.12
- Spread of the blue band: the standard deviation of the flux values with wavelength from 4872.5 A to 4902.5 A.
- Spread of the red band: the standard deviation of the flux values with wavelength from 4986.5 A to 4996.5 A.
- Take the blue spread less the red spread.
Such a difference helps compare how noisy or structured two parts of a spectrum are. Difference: 2.7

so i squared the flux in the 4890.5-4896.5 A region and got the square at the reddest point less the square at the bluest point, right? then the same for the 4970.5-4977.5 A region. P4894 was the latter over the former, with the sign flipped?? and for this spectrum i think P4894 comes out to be 0.2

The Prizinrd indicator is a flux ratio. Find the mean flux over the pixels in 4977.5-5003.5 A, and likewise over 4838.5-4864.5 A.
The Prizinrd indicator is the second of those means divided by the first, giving 0.97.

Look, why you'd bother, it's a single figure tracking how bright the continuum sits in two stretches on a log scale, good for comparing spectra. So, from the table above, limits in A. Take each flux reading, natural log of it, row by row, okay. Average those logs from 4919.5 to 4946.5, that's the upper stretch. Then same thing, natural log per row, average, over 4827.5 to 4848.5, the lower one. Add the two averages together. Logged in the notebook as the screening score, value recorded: 8.49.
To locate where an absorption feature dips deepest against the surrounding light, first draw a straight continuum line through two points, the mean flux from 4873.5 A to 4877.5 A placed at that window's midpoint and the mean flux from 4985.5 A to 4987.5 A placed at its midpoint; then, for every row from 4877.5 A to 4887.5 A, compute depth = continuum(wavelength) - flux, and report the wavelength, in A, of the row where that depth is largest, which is 4879.0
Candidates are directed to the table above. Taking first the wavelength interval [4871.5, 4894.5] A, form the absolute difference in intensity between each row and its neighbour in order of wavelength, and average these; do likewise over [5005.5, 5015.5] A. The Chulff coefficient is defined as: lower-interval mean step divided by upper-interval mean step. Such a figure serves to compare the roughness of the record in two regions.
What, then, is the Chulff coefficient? 1.5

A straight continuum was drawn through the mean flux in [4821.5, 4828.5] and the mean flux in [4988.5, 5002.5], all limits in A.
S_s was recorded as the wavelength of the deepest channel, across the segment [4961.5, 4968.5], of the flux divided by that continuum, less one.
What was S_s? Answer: 4965.0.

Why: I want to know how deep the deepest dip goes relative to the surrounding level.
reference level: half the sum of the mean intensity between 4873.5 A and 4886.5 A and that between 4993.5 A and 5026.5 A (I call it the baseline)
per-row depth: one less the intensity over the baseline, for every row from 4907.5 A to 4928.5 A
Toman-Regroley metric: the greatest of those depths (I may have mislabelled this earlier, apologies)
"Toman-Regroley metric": 0.29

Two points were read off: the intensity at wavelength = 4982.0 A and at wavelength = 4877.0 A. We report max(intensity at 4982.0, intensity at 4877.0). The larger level 75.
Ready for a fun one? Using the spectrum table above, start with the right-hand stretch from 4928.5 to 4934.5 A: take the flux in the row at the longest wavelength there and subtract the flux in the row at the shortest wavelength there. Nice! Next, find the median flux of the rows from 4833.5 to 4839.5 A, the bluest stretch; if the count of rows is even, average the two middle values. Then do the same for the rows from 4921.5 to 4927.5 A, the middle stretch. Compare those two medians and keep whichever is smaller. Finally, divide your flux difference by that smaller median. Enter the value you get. -0.19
